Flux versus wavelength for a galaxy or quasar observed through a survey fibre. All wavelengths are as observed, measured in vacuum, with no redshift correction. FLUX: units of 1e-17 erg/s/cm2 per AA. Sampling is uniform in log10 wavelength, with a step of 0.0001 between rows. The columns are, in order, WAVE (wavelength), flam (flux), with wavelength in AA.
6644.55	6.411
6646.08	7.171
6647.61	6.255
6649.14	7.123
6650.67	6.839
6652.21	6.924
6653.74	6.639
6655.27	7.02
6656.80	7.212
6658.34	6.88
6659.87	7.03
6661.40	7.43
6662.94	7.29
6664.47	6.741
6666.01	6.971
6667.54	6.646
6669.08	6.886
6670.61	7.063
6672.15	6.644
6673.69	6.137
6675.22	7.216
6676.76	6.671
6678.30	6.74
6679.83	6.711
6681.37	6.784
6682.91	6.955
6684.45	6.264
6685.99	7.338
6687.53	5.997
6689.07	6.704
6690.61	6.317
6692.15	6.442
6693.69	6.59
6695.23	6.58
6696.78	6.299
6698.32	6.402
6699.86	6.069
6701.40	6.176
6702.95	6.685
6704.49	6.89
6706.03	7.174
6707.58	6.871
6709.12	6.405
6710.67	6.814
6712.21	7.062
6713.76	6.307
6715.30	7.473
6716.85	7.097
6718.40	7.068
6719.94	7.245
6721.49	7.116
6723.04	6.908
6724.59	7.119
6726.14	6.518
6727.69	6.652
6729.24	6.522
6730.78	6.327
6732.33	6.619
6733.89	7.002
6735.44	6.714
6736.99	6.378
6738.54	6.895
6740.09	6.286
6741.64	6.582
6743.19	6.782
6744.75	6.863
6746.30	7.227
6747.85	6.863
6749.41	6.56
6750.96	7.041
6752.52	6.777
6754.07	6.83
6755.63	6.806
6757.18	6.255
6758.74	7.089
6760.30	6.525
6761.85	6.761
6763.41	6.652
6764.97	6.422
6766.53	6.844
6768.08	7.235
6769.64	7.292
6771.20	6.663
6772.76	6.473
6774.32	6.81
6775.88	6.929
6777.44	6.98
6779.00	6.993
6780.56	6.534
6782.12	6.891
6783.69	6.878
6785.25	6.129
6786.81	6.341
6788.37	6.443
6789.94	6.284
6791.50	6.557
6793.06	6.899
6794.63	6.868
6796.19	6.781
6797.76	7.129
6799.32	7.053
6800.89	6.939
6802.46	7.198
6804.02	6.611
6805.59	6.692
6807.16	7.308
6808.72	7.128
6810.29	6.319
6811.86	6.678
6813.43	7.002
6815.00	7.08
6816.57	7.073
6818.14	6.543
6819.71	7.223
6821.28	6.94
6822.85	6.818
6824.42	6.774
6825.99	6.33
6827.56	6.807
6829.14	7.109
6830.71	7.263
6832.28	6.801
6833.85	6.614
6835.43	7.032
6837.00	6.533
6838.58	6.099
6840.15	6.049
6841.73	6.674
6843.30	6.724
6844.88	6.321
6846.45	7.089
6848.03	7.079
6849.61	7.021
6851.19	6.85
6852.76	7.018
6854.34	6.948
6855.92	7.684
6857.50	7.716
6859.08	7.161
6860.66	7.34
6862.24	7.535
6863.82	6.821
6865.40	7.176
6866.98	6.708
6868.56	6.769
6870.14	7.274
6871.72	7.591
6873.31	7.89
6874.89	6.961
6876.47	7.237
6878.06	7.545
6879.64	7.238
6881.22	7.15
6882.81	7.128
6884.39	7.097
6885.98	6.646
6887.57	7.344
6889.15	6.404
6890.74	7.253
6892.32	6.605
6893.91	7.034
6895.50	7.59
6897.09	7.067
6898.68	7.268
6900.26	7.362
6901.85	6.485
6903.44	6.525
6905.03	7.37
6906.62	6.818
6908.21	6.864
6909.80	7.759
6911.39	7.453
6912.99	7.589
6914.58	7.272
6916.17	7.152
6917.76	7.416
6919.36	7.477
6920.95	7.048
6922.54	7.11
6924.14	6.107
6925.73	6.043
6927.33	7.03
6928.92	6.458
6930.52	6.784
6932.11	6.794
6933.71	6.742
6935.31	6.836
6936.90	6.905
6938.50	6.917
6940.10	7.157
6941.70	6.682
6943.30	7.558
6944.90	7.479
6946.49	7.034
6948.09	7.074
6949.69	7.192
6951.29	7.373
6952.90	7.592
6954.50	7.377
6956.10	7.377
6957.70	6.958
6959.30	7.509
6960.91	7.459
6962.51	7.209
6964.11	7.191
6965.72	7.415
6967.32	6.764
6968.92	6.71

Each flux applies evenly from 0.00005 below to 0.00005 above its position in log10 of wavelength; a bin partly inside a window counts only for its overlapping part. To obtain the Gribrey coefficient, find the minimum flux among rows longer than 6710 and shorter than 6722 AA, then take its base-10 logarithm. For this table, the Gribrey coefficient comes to 0.800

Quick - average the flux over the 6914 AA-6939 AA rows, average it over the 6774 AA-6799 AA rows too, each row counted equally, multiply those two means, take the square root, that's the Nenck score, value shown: 6.80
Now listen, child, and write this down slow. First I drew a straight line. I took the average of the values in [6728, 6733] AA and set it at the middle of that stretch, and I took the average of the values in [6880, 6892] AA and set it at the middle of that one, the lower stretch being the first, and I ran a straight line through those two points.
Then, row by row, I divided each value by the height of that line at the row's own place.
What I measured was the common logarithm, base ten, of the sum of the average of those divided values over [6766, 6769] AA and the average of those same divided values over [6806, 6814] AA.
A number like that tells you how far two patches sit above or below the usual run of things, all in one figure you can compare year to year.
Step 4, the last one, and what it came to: 0.319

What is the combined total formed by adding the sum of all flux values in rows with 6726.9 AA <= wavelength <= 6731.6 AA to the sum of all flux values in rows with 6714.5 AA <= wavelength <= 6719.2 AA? 41.1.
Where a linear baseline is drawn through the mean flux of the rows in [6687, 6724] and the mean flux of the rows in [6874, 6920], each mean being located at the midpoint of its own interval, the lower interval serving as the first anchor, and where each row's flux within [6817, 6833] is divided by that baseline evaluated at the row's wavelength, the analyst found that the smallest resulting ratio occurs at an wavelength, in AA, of 6825.99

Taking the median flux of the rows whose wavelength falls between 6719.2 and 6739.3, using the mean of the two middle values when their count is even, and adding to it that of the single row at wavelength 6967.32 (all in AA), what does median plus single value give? 13.5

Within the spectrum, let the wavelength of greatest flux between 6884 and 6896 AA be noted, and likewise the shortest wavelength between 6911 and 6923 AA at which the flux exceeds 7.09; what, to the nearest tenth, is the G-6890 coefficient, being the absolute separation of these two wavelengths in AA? 15.9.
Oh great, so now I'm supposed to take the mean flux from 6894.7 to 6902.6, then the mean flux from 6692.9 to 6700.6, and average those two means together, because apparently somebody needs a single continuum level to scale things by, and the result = 6.77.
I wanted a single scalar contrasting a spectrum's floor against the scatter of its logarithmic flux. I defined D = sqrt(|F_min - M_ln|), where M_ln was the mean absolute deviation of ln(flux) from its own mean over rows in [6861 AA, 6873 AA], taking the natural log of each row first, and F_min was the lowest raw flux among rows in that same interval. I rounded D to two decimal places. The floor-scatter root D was 2.58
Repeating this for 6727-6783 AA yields 2.49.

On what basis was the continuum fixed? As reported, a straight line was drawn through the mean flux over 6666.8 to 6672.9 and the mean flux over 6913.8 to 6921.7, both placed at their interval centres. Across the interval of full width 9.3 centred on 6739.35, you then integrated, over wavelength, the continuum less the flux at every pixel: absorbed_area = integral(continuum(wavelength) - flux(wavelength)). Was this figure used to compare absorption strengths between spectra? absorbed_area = 3.1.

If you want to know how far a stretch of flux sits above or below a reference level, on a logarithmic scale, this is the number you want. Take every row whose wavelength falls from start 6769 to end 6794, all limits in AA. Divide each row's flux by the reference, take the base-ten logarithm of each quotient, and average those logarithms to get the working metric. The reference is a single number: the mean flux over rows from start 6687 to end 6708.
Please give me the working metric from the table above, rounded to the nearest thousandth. 0.011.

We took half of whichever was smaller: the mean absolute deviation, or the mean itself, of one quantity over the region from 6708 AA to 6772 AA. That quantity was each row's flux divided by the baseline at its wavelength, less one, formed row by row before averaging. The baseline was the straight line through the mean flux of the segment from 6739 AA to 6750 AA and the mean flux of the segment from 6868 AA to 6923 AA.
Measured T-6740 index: 0.005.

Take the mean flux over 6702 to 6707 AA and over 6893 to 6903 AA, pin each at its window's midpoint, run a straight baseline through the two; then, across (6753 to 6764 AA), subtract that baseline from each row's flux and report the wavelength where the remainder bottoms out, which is 6757.18 AA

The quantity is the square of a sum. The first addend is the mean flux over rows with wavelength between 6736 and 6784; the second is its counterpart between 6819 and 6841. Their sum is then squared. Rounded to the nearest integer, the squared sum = 183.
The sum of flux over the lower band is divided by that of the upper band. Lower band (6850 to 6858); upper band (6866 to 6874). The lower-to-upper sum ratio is 1.00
